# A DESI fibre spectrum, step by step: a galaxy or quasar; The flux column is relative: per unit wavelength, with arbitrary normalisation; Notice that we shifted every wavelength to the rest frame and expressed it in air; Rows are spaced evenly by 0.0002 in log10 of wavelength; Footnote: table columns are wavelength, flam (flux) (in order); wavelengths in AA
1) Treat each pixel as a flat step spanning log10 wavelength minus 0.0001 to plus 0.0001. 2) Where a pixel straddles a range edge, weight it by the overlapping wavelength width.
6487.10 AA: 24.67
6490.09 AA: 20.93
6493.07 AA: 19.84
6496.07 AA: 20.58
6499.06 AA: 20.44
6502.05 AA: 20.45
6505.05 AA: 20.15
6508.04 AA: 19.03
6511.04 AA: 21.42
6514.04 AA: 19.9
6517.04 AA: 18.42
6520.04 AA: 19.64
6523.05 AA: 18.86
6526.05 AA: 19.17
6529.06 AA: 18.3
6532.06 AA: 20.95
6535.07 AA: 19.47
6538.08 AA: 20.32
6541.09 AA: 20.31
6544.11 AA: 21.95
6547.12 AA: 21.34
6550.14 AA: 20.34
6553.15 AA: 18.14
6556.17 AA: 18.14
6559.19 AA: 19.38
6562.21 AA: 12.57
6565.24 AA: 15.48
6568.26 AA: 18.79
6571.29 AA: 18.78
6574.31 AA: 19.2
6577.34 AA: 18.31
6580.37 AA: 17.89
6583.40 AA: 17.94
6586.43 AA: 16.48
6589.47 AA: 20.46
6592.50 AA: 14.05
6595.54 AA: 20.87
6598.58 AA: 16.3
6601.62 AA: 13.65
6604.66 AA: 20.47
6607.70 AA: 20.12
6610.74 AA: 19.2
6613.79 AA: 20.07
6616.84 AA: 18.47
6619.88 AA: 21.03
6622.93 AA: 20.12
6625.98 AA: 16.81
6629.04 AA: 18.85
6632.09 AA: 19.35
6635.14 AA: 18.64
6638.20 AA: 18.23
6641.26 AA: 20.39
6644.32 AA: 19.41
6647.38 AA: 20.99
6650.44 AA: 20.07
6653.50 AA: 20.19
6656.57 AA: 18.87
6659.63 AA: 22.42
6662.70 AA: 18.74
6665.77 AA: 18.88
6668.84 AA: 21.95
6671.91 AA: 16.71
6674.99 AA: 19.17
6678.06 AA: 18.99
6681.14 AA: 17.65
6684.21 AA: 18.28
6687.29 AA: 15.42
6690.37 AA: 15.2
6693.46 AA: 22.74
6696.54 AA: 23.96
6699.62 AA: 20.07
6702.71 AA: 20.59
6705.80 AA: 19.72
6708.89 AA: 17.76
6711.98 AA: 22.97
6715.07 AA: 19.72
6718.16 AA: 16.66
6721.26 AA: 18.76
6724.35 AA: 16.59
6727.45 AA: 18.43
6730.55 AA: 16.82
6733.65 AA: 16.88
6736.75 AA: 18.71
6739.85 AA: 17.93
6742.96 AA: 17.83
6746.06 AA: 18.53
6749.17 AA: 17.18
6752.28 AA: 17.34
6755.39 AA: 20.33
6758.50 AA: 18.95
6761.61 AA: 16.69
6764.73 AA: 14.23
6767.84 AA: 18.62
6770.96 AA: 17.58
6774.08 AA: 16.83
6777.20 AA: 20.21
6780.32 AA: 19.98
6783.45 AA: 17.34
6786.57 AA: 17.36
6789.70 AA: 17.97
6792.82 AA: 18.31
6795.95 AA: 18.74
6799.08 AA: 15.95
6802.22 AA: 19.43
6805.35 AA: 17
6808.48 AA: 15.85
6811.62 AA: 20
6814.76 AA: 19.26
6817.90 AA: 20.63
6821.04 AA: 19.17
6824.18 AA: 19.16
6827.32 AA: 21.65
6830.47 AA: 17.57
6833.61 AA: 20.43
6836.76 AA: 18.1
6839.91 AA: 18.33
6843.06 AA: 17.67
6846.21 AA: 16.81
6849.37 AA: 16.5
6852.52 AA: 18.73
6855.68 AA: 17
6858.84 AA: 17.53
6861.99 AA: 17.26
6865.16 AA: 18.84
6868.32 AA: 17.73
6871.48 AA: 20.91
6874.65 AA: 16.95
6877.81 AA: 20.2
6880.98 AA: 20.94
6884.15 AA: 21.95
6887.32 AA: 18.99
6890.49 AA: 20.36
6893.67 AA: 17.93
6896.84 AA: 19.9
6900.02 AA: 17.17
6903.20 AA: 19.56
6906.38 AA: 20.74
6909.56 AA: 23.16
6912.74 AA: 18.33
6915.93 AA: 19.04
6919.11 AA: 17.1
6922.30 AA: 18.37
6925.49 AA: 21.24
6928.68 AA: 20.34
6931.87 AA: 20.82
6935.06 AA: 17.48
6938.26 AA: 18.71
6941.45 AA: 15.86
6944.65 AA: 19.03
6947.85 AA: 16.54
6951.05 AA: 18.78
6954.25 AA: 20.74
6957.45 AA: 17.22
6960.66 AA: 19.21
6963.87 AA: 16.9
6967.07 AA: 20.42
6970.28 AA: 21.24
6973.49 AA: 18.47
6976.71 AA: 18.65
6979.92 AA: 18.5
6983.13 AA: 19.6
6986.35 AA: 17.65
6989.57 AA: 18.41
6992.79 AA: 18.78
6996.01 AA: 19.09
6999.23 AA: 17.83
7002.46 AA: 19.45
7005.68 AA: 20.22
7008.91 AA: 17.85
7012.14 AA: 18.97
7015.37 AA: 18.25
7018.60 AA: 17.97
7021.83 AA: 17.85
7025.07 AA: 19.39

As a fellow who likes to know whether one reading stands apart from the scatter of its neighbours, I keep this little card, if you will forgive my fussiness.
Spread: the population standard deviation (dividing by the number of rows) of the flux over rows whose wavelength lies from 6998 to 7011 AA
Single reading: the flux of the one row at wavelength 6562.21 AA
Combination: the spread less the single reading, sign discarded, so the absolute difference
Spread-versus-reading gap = 12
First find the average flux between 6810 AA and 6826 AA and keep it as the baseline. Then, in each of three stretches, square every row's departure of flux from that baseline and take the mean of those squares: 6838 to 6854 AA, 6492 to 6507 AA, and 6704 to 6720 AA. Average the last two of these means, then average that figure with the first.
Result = 3.7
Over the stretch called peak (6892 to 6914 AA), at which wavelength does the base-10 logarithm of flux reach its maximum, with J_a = 6909.56 AA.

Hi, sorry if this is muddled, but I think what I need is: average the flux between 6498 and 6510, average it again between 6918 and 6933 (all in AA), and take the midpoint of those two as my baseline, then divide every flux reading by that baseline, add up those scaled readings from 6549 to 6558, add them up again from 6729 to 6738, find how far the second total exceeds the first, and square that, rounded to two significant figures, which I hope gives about 0.045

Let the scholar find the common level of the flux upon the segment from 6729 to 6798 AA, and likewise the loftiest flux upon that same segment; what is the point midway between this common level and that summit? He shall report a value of 19.1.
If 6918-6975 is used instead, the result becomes 20.0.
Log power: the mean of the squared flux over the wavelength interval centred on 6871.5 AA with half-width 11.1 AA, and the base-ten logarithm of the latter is 2.56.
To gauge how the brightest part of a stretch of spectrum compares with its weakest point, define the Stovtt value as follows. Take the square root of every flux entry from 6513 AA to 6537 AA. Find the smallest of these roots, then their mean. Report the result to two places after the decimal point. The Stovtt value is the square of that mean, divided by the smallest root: 4.52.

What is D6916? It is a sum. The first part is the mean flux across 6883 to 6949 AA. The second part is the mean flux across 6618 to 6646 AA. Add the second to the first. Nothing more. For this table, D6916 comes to 38.4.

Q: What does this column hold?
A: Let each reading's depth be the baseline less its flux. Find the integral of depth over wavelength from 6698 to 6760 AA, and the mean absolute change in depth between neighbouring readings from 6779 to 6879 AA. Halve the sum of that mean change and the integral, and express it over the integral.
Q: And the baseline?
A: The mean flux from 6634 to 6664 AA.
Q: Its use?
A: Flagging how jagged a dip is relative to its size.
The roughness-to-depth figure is 0.511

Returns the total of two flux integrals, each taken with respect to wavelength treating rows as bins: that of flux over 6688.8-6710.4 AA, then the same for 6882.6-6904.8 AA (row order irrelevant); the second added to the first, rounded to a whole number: 863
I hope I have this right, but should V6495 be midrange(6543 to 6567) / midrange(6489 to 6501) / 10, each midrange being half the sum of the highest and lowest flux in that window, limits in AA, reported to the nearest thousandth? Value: 0.085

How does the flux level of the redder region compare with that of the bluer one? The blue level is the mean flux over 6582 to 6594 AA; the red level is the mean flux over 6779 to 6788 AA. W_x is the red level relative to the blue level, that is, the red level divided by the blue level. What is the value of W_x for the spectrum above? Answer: 1.06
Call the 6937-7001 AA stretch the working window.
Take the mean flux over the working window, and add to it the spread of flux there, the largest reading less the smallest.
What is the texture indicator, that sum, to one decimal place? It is 24.0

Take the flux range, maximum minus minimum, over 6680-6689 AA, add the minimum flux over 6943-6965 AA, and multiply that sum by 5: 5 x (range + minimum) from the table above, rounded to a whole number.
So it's 97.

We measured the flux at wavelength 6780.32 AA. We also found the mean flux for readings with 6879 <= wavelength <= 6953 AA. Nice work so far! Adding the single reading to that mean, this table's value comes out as 39.2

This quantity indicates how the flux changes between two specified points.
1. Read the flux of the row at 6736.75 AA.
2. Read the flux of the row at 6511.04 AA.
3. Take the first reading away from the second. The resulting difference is 2.71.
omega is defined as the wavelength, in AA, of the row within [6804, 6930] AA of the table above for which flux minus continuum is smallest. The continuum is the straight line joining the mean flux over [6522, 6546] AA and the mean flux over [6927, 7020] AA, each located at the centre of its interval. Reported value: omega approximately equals 6808.48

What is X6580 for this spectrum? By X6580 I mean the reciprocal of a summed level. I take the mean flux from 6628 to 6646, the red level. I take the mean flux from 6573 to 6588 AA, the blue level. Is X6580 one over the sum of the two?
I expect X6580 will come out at 0.0269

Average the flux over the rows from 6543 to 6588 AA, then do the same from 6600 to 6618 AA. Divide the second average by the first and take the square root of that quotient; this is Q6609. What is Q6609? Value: 1.01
